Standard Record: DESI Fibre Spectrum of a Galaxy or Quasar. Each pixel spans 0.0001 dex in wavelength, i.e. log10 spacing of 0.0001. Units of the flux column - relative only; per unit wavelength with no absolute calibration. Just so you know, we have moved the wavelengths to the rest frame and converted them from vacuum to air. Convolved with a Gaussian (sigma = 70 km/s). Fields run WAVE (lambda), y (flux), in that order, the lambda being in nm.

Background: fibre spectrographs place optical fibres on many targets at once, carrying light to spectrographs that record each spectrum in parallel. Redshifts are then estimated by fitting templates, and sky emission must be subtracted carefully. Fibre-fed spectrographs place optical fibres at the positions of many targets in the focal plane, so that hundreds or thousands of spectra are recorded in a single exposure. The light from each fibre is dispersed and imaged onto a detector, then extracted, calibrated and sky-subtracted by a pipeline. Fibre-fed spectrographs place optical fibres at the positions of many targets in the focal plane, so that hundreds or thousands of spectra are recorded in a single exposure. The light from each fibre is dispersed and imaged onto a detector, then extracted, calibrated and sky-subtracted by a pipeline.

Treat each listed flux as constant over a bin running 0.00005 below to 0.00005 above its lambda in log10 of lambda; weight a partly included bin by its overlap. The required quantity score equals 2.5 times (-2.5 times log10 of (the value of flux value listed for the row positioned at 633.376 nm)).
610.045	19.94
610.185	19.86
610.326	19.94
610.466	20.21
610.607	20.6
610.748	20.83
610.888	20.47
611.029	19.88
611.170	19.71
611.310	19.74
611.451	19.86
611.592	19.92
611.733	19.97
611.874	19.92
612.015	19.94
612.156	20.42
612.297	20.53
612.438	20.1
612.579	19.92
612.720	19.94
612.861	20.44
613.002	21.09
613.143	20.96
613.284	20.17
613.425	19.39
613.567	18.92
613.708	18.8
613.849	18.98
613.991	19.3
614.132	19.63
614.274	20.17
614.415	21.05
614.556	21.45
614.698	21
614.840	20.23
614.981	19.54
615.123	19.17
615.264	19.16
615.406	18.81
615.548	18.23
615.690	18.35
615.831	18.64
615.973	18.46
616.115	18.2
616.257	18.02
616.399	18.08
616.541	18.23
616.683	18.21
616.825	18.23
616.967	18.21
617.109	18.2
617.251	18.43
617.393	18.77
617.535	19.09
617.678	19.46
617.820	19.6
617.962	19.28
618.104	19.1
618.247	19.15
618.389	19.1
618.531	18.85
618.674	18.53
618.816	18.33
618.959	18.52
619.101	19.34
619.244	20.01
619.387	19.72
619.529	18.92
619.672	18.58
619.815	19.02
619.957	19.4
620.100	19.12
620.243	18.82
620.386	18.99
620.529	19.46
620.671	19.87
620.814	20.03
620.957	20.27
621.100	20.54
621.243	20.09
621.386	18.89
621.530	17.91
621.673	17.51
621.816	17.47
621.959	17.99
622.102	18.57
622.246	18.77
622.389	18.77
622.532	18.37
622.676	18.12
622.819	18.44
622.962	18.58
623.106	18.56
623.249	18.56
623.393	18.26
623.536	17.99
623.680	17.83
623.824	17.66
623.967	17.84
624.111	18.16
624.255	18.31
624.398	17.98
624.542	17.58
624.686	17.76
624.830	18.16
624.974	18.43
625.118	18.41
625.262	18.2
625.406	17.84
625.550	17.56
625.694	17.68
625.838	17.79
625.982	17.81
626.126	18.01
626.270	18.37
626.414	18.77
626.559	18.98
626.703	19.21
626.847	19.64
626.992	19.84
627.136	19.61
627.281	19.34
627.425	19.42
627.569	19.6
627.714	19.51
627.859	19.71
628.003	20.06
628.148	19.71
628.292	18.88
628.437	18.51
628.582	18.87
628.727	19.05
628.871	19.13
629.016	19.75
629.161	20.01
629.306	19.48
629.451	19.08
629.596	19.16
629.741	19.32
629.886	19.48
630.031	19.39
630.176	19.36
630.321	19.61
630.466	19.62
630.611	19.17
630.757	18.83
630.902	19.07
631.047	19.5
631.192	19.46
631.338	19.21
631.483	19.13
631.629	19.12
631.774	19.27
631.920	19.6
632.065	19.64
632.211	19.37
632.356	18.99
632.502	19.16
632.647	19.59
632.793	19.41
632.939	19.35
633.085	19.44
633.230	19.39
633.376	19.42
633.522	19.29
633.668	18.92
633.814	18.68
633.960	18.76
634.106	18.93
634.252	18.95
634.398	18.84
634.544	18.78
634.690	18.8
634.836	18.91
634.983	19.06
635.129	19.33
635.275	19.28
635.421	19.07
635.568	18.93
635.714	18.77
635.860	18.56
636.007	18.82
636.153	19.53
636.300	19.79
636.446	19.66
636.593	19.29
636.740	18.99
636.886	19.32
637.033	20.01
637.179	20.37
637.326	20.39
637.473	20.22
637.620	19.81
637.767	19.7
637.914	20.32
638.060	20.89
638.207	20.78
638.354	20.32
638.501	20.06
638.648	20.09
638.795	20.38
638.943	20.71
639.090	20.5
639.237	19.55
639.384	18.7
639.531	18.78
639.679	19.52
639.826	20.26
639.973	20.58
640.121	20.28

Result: -8.05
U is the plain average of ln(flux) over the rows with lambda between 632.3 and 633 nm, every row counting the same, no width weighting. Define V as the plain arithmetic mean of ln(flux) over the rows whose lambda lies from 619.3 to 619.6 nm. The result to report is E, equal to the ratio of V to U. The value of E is 1.00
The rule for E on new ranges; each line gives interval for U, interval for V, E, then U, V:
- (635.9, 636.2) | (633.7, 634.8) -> 0.99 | 2.95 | 2.935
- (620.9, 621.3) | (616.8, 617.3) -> 0.96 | 3.01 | 2.905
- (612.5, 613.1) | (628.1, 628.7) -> 0.98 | 3.01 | 2.944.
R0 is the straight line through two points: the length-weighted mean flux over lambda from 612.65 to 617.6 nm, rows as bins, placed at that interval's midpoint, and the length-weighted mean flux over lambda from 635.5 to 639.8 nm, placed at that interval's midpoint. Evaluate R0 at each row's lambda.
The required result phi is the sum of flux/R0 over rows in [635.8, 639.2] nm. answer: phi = 23.2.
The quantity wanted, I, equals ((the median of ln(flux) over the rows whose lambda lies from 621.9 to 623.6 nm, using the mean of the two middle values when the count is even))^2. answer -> 8.51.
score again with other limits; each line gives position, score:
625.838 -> -7.81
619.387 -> -8.09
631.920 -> -8.08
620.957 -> -8.17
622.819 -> -7.91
